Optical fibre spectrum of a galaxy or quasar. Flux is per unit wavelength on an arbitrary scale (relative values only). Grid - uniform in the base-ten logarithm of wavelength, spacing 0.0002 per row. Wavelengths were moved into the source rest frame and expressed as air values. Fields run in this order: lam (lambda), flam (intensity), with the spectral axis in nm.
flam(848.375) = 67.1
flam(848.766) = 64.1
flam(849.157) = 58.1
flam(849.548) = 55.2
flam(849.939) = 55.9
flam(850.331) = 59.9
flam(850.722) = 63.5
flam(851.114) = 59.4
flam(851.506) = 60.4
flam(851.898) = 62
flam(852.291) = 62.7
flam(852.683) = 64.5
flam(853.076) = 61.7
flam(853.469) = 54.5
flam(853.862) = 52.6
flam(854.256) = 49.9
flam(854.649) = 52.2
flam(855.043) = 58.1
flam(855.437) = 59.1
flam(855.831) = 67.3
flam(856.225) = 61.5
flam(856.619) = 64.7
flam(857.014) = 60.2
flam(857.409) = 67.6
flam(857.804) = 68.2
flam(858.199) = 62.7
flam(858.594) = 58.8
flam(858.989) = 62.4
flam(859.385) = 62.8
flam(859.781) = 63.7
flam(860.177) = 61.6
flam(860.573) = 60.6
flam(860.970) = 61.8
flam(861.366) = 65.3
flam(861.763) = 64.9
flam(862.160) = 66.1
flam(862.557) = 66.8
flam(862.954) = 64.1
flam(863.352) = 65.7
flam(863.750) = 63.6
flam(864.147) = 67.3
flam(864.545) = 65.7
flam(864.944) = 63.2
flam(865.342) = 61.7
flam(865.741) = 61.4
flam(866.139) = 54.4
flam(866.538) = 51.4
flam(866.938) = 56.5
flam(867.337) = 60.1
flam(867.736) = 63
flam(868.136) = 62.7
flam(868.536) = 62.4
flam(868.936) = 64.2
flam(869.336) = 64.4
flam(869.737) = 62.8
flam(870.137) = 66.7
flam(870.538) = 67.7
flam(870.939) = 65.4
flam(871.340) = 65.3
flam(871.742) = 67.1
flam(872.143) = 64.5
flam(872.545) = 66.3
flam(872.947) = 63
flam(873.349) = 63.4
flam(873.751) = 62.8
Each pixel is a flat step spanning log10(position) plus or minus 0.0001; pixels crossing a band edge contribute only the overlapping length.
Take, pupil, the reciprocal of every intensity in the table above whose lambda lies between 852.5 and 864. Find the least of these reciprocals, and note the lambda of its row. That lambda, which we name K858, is 857.804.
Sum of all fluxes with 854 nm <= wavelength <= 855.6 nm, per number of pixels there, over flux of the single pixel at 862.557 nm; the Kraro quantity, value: 0.82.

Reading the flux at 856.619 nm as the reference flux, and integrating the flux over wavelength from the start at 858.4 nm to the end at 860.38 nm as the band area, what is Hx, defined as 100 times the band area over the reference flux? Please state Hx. 189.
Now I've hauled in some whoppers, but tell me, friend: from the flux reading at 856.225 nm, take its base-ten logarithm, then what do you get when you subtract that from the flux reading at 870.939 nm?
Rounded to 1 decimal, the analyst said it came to 63.6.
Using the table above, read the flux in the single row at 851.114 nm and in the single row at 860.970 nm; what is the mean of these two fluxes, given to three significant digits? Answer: 60.6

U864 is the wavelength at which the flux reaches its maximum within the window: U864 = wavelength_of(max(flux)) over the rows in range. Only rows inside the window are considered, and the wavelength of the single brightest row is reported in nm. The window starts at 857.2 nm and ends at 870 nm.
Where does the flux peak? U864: 857.804 nm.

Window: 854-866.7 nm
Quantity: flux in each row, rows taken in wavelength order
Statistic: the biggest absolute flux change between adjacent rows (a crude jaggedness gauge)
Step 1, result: 8.2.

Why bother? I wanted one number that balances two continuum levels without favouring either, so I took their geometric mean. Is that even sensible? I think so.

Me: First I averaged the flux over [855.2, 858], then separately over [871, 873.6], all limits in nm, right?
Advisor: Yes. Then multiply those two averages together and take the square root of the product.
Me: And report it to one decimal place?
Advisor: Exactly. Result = 64.5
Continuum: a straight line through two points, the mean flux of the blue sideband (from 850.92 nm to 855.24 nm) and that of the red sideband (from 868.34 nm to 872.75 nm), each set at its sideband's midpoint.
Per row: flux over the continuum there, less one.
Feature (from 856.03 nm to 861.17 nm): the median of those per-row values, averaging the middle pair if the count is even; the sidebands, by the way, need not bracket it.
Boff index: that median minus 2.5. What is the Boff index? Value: -2.46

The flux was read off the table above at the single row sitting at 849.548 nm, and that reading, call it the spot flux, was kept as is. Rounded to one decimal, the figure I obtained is 55.2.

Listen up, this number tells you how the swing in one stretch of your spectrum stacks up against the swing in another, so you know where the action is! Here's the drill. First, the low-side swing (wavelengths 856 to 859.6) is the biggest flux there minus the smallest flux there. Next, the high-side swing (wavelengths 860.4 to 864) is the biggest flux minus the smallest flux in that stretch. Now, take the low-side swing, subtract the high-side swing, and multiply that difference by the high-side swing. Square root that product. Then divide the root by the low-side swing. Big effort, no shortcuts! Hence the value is 0.474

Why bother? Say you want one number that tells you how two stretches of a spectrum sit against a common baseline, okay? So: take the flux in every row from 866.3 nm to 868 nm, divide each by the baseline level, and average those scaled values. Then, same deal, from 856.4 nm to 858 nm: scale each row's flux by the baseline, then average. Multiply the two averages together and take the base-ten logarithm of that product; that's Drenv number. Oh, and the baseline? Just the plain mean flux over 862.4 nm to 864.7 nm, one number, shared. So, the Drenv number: -0.06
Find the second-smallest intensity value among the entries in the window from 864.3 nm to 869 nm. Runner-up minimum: 54.4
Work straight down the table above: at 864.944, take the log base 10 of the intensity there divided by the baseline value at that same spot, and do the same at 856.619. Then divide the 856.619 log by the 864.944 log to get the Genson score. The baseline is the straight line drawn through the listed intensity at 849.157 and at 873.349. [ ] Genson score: 3.0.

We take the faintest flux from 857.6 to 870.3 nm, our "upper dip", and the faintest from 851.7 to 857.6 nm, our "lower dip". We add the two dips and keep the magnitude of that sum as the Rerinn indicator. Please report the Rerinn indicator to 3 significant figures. 101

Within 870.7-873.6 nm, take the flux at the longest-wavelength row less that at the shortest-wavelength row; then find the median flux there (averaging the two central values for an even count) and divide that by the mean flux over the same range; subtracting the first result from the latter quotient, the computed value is 3.0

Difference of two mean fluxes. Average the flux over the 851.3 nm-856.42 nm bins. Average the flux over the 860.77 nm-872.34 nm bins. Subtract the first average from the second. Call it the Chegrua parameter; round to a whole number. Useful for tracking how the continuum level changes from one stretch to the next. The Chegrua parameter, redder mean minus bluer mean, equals 4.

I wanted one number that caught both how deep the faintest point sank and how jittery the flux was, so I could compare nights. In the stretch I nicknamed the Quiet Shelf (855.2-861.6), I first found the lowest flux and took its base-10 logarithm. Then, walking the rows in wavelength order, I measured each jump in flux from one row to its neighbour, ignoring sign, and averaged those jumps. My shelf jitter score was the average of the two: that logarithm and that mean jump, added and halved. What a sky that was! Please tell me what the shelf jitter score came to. 2.6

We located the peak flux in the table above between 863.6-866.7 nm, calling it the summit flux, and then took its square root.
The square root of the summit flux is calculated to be 8.20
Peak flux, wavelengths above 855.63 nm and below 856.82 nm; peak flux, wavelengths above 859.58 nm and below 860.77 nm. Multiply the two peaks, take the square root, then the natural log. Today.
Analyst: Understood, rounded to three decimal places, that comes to 4.182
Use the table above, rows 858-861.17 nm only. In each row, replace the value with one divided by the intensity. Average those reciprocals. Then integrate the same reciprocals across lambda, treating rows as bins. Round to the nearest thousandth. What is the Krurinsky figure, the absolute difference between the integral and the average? 0.035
